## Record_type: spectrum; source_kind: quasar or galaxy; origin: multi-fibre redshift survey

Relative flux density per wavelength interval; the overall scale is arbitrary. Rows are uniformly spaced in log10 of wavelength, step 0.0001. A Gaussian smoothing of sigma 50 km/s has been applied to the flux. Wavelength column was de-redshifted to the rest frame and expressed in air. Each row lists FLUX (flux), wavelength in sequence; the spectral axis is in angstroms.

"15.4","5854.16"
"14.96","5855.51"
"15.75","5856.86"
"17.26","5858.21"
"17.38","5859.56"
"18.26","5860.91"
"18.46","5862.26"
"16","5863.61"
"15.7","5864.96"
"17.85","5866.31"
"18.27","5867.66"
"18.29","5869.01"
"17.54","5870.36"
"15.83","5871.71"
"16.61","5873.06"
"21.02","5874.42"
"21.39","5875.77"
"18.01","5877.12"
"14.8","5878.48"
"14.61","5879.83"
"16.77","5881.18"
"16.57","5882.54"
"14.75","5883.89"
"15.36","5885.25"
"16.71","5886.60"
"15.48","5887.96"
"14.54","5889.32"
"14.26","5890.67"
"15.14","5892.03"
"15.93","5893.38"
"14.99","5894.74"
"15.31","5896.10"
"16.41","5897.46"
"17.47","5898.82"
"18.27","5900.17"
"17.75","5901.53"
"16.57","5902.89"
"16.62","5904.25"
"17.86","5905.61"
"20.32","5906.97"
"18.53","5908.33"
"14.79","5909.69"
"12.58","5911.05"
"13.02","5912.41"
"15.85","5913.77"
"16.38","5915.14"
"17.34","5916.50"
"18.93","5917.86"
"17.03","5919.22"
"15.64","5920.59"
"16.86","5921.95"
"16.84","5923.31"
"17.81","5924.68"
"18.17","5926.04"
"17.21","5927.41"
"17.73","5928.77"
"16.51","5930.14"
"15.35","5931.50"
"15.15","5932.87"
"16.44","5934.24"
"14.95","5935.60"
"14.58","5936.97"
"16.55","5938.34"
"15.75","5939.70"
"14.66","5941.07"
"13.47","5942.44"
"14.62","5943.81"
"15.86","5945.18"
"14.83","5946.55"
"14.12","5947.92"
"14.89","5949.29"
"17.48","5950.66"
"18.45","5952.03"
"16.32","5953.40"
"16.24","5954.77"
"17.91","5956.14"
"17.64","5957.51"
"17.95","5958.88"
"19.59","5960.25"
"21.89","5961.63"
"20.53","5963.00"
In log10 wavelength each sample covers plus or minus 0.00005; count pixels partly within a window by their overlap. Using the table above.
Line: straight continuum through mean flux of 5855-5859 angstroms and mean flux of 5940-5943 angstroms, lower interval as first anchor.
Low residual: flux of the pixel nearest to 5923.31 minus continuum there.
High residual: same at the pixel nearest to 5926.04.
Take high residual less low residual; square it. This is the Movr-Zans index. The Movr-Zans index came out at 1.9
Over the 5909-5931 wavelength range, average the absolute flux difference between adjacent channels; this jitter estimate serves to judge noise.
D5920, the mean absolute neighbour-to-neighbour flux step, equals 1.14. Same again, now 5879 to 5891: 1.07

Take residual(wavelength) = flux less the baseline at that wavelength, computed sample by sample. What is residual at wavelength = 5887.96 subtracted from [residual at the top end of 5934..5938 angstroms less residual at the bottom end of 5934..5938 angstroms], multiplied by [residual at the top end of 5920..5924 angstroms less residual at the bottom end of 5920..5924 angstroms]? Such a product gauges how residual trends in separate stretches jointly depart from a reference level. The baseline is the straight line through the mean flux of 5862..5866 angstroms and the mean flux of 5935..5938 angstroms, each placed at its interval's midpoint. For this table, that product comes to -1.5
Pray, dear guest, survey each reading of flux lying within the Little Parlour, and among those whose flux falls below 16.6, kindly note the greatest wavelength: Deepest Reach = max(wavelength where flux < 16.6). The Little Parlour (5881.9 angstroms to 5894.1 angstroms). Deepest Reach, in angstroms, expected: 5893.38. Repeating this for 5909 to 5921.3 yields 5920.59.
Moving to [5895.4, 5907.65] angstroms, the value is 5902.89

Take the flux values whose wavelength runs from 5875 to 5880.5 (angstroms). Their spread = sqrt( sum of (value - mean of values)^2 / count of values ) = 2.8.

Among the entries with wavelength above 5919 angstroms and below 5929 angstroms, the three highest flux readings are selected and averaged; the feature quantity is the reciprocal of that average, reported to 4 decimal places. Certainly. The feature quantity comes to 0.0559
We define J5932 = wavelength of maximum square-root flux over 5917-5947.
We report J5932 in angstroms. 5917.86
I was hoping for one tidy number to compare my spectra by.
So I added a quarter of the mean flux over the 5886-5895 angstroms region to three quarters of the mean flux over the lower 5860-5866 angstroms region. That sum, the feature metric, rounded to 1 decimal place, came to 16.7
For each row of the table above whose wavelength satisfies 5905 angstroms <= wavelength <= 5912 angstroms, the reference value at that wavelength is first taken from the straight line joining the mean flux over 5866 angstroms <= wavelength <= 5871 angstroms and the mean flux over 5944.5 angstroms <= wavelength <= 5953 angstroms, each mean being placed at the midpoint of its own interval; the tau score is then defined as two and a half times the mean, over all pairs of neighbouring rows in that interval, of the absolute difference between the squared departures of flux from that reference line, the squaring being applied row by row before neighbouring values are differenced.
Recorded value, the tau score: 22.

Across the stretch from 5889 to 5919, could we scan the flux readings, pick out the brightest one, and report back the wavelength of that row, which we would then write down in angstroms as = 5906.97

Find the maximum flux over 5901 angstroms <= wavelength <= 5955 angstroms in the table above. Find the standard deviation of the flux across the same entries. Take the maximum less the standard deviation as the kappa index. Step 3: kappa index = 18.7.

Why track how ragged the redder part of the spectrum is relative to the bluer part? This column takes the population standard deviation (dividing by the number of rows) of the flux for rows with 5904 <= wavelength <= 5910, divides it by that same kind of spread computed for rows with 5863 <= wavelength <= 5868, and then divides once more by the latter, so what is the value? 1.5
